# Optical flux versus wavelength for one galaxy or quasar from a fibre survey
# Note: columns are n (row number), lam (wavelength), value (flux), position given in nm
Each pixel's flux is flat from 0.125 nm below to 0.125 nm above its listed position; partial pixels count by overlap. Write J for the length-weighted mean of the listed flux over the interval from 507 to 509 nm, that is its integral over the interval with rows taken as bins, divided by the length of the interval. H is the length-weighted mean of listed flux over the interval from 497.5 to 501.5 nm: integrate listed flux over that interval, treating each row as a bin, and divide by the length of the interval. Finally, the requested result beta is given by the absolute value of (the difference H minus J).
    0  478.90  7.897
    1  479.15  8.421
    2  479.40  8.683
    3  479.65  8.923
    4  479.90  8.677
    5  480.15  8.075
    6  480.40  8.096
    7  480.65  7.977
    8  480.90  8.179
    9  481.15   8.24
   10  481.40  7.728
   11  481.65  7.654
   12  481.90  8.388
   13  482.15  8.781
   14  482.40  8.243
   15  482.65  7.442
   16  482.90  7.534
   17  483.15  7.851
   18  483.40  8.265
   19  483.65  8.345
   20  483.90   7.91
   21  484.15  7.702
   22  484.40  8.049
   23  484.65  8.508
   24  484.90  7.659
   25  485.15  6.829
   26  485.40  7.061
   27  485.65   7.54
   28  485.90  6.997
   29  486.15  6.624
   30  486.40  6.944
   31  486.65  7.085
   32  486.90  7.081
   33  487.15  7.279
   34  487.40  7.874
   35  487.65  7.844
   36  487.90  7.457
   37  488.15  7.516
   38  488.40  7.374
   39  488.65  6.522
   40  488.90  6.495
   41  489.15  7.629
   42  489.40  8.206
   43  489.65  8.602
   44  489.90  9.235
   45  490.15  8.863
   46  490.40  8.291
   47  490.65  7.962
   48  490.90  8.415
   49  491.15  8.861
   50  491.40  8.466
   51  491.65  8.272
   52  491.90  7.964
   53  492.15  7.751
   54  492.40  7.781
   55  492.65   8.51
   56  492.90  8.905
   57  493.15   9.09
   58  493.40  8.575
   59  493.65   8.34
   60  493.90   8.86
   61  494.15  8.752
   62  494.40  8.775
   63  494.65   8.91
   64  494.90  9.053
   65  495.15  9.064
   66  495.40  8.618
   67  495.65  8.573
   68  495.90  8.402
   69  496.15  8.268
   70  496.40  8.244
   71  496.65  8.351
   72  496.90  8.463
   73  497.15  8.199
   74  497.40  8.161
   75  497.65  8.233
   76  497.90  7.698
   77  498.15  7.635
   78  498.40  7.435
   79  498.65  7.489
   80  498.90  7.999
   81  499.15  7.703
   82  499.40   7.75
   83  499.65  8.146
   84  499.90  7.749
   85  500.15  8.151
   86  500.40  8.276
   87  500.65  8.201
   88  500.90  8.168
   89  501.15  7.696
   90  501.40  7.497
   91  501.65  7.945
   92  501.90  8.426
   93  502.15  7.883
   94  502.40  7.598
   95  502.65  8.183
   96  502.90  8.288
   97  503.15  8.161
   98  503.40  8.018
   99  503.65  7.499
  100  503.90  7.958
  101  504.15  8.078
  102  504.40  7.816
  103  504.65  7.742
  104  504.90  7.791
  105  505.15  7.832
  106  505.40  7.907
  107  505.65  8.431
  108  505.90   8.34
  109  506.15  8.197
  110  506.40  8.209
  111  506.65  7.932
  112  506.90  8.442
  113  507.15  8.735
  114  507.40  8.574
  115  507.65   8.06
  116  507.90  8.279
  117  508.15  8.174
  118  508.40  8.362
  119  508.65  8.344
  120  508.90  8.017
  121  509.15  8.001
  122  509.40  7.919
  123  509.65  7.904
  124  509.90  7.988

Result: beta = 0.46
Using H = 7.87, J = 8.32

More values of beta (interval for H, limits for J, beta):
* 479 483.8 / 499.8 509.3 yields 0.10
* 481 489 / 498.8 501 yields 0.42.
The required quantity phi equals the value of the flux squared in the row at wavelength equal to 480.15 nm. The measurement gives 65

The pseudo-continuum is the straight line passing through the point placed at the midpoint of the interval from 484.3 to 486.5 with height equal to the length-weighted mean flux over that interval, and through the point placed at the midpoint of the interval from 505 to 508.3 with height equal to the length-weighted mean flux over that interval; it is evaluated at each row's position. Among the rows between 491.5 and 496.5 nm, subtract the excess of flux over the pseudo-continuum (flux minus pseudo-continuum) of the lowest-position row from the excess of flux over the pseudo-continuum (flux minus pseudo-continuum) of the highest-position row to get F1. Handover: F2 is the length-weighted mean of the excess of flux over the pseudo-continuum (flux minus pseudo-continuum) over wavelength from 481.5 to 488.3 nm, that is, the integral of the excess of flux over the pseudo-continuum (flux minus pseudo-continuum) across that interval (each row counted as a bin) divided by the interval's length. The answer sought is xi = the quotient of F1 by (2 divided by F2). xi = -0.04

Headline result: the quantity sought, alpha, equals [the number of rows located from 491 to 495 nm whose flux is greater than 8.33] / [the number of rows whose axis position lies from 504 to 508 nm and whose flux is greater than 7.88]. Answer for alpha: 1.00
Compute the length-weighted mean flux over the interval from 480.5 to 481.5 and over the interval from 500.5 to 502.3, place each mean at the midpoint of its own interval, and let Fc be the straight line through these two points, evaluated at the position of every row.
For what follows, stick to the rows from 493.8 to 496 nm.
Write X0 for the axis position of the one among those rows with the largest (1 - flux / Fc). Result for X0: 495.90 nm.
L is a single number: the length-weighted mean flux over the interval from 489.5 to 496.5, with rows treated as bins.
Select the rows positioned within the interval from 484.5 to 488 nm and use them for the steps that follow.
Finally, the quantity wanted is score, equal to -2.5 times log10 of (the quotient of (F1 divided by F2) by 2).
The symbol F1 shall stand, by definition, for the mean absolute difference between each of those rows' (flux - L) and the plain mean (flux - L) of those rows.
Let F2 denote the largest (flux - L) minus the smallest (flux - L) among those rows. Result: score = 2.4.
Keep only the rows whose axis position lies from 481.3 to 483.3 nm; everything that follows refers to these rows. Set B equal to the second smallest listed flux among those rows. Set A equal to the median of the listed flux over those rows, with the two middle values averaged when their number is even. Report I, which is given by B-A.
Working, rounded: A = 7.79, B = 7.534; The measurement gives -0.26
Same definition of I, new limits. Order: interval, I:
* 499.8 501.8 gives -0.35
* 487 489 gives -0.89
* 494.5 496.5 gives -0.33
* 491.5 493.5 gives -0.61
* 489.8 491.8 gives -0.17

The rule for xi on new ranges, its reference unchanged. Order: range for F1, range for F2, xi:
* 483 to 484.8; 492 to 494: 0.24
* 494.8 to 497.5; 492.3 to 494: -0.45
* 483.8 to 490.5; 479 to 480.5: 0.08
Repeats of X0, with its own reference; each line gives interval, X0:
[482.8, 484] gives 482.90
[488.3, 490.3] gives 488.90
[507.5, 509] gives 508.90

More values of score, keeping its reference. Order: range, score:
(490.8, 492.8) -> 2.1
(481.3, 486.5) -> 2.4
